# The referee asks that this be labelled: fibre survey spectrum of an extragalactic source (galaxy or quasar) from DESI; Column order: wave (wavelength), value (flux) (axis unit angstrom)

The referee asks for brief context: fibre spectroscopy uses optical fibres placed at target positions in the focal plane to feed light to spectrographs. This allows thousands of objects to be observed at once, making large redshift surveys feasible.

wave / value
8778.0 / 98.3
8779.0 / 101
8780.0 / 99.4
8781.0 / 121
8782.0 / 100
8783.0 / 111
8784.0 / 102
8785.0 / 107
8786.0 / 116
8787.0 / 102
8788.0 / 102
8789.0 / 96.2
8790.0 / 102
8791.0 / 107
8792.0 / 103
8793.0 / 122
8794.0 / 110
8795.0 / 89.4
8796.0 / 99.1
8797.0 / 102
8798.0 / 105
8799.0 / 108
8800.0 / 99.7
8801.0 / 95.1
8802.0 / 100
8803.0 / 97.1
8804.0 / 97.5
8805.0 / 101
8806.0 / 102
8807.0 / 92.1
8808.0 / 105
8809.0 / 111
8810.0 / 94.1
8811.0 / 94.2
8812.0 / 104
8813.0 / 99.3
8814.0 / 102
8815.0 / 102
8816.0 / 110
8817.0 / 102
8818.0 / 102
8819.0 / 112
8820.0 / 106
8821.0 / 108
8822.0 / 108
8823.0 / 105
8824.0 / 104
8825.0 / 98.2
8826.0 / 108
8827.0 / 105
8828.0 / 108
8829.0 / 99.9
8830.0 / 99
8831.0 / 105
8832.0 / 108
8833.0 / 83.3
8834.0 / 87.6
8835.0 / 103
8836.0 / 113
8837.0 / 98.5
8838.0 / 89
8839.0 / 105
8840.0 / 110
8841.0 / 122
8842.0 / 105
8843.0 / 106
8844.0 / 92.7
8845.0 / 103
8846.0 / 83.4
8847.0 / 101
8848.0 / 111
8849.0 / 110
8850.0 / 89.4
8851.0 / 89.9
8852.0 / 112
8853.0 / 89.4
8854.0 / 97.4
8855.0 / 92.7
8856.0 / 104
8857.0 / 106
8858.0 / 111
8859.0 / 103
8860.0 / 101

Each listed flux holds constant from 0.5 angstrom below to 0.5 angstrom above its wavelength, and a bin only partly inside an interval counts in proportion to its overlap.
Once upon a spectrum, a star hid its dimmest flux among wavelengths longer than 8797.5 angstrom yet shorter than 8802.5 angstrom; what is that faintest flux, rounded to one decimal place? 95.1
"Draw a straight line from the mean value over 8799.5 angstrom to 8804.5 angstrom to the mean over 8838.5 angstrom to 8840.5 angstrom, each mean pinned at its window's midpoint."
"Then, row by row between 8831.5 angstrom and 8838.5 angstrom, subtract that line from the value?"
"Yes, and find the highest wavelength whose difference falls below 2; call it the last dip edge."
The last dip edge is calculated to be 8838.0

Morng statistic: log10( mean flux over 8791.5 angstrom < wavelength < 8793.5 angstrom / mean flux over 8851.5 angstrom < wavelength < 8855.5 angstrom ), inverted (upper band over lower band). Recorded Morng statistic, -0.060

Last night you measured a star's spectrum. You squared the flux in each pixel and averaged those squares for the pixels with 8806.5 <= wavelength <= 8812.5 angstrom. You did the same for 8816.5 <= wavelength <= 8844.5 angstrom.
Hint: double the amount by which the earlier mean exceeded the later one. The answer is -1354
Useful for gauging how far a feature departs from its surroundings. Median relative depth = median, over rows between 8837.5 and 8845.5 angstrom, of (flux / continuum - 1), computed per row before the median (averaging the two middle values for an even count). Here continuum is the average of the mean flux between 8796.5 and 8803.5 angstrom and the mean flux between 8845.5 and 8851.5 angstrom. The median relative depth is 0.0583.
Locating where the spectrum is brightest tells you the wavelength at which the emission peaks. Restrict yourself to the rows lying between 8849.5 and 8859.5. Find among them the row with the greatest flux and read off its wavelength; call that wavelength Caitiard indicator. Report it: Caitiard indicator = 8852.0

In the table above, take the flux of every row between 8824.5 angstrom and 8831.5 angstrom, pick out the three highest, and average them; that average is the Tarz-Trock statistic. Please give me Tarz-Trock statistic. 107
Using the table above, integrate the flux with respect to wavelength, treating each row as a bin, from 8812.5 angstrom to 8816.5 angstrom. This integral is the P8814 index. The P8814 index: 413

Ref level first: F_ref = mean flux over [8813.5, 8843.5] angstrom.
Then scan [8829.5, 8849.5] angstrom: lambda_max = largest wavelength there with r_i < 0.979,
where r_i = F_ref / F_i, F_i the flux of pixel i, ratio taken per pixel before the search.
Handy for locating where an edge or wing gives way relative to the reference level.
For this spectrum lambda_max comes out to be 8849.0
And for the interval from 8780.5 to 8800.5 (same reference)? 8799.0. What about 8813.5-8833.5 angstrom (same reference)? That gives 8832.0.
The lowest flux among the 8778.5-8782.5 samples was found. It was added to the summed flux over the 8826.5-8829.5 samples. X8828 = 412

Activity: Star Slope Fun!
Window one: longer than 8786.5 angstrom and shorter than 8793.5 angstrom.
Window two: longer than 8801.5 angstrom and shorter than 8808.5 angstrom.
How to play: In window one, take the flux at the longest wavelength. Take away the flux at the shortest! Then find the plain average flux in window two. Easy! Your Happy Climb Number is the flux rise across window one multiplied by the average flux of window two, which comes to 1985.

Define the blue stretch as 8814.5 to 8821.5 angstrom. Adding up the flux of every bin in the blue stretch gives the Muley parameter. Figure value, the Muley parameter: 742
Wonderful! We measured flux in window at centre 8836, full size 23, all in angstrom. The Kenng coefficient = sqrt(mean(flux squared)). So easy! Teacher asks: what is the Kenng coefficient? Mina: 102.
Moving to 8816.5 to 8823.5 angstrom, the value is 106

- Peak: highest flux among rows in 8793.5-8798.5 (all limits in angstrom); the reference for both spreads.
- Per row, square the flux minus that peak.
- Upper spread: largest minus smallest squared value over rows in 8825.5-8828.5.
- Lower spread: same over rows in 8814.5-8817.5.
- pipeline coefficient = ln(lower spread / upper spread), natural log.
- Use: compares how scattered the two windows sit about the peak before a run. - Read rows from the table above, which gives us 1.11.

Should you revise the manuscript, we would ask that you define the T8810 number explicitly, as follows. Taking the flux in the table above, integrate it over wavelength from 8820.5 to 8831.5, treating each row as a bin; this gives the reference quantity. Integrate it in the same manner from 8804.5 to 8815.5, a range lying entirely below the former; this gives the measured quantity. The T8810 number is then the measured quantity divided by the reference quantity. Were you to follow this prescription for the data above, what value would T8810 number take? 0.96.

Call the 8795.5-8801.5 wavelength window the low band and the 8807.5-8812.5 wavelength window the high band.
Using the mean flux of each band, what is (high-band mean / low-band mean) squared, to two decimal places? 1.00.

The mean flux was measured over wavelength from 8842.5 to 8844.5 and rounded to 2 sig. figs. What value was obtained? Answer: 99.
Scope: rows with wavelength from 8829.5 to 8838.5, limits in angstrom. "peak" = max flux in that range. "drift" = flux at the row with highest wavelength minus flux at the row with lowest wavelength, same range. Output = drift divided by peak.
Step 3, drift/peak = -0.09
